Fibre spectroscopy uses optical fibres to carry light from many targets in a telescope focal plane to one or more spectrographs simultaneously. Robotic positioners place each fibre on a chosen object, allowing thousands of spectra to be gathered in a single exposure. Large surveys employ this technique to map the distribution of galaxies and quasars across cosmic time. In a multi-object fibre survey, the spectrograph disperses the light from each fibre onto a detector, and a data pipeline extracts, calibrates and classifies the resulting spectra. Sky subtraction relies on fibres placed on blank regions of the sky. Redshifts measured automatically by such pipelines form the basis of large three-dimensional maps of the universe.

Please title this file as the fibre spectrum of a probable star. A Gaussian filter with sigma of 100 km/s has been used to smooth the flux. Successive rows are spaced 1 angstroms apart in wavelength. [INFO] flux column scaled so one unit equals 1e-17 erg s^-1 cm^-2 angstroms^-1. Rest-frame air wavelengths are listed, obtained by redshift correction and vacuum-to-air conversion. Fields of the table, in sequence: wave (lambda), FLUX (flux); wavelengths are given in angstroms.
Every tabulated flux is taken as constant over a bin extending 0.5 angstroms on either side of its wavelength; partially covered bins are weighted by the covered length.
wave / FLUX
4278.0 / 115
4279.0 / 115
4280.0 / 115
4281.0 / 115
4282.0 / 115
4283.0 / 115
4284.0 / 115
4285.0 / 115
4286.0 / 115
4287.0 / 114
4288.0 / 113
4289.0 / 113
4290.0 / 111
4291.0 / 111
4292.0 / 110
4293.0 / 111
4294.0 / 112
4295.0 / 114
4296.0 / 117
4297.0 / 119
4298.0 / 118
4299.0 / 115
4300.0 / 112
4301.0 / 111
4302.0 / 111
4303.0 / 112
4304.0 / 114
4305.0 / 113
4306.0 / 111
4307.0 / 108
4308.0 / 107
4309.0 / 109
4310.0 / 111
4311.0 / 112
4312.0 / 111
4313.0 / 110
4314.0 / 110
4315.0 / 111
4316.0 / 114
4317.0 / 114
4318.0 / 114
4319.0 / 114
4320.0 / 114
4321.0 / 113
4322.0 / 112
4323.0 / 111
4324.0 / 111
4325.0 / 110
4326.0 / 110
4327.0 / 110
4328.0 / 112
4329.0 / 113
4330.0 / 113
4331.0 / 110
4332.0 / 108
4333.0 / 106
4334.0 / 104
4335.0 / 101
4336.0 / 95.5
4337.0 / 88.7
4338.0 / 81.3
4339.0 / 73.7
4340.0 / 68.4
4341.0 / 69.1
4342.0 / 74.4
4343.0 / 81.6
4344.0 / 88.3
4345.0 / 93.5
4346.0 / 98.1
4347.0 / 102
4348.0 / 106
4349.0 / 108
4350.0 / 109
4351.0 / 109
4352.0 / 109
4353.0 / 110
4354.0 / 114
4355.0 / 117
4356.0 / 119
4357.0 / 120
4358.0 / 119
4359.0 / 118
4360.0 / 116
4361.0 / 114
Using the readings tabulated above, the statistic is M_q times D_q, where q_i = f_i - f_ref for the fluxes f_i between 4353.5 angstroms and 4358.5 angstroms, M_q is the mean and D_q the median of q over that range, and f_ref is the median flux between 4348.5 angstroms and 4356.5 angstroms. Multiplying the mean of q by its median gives 79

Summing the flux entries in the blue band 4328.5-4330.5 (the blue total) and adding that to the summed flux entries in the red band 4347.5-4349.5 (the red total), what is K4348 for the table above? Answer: 440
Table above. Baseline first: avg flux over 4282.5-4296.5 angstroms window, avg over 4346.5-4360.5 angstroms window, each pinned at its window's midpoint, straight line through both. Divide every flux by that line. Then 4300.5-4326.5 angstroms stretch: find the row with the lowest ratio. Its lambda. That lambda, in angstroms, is 4308.0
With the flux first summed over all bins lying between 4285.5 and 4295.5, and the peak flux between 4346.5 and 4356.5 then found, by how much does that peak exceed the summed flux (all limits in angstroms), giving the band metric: -1005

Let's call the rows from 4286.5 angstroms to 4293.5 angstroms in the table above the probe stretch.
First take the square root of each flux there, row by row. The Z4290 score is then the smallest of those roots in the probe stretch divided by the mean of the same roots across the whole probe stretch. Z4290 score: 0.99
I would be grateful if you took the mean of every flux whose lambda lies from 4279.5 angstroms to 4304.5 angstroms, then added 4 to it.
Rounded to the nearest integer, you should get 118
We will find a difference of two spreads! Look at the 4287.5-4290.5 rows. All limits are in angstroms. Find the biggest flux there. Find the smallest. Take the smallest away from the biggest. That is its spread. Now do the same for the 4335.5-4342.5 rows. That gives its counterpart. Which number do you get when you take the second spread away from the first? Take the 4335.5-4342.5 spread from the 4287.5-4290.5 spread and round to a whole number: -25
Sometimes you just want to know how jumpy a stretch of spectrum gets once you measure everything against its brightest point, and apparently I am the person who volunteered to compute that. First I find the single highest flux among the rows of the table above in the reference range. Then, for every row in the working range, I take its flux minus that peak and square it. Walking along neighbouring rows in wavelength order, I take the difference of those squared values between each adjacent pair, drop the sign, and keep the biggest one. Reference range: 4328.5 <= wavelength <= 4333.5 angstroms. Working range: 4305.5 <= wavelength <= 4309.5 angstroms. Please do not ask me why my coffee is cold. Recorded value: 21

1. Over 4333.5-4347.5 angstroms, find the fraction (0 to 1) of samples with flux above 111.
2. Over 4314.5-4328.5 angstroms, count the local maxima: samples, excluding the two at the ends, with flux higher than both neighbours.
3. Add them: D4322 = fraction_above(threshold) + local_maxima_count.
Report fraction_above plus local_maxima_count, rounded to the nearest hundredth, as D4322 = 0.00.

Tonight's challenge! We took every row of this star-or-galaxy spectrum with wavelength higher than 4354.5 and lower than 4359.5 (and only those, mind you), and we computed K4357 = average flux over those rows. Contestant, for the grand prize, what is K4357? 119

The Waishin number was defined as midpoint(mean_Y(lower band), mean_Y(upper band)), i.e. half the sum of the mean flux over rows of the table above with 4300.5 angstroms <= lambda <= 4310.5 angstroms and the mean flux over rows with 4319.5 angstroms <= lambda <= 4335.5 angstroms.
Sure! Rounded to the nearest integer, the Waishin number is 110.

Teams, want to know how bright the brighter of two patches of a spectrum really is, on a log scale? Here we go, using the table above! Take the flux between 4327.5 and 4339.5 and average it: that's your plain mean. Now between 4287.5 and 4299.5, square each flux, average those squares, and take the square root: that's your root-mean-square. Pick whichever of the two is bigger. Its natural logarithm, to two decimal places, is 4.73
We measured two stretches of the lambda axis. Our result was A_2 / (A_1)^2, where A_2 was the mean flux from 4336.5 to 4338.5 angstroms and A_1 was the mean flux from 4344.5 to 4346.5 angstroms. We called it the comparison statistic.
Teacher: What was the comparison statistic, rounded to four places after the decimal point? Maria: 0.0093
